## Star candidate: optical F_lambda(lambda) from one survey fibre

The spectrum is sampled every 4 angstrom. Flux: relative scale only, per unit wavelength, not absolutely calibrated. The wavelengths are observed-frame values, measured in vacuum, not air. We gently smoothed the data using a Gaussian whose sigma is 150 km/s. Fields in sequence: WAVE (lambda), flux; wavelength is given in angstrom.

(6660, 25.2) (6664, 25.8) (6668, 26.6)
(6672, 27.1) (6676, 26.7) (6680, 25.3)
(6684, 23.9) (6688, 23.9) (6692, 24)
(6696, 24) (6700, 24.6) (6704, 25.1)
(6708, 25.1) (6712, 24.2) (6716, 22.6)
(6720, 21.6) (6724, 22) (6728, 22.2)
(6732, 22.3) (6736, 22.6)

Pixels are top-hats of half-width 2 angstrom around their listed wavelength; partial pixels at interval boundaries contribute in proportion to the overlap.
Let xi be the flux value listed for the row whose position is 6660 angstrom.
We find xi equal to 25.2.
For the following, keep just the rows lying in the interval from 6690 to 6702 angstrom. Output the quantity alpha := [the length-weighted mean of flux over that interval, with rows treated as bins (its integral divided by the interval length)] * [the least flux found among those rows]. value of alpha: 581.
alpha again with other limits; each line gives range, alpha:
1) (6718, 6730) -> 474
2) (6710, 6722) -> 492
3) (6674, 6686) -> 605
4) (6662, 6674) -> 684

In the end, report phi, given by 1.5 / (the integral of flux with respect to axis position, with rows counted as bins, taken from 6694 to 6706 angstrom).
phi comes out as 0.0051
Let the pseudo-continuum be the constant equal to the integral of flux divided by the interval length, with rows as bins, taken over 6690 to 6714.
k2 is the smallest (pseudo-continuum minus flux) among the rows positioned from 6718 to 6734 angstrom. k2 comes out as 2.2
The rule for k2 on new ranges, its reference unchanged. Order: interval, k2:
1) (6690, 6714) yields -0.6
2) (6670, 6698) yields -2.6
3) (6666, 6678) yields -2.6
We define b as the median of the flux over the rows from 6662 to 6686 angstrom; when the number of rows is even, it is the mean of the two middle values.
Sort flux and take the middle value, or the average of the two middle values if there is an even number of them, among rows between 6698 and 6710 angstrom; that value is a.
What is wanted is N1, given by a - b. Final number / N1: -1.10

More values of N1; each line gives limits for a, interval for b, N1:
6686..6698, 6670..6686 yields -2.00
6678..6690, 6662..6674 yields -2.70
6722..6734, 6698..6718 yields -2.40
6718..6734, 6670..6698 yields -1.90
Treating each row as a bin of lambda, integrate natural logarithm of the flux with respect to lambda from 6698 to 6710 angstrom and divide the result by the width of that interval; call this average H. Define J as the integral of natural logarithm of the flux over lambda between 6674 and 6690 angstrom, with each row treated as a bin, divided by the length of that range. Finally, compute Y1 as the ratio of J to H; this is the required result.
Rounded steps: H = 3.22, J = 3.22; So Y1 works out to 1.00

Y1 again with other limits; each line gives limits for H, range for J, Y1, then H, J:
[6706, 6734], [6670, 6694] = 1.03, 3.13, 3.22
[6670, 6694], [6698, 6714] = 1.00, 3.22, 3.21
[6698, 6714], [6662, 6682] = 1.02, 3.21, 3.27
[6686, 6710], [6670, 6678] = 1.03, 3.20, 3.29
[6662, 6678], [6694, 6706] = 0.98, 3.28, 3.20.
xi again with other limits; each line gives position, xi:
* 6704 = 25.1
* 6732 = 22.3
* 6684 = 23.9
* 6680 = 25.3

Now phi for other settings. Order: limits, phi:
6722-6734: 0.0056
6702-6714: 0.0050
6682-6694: 0.0052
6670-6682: 0.0047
